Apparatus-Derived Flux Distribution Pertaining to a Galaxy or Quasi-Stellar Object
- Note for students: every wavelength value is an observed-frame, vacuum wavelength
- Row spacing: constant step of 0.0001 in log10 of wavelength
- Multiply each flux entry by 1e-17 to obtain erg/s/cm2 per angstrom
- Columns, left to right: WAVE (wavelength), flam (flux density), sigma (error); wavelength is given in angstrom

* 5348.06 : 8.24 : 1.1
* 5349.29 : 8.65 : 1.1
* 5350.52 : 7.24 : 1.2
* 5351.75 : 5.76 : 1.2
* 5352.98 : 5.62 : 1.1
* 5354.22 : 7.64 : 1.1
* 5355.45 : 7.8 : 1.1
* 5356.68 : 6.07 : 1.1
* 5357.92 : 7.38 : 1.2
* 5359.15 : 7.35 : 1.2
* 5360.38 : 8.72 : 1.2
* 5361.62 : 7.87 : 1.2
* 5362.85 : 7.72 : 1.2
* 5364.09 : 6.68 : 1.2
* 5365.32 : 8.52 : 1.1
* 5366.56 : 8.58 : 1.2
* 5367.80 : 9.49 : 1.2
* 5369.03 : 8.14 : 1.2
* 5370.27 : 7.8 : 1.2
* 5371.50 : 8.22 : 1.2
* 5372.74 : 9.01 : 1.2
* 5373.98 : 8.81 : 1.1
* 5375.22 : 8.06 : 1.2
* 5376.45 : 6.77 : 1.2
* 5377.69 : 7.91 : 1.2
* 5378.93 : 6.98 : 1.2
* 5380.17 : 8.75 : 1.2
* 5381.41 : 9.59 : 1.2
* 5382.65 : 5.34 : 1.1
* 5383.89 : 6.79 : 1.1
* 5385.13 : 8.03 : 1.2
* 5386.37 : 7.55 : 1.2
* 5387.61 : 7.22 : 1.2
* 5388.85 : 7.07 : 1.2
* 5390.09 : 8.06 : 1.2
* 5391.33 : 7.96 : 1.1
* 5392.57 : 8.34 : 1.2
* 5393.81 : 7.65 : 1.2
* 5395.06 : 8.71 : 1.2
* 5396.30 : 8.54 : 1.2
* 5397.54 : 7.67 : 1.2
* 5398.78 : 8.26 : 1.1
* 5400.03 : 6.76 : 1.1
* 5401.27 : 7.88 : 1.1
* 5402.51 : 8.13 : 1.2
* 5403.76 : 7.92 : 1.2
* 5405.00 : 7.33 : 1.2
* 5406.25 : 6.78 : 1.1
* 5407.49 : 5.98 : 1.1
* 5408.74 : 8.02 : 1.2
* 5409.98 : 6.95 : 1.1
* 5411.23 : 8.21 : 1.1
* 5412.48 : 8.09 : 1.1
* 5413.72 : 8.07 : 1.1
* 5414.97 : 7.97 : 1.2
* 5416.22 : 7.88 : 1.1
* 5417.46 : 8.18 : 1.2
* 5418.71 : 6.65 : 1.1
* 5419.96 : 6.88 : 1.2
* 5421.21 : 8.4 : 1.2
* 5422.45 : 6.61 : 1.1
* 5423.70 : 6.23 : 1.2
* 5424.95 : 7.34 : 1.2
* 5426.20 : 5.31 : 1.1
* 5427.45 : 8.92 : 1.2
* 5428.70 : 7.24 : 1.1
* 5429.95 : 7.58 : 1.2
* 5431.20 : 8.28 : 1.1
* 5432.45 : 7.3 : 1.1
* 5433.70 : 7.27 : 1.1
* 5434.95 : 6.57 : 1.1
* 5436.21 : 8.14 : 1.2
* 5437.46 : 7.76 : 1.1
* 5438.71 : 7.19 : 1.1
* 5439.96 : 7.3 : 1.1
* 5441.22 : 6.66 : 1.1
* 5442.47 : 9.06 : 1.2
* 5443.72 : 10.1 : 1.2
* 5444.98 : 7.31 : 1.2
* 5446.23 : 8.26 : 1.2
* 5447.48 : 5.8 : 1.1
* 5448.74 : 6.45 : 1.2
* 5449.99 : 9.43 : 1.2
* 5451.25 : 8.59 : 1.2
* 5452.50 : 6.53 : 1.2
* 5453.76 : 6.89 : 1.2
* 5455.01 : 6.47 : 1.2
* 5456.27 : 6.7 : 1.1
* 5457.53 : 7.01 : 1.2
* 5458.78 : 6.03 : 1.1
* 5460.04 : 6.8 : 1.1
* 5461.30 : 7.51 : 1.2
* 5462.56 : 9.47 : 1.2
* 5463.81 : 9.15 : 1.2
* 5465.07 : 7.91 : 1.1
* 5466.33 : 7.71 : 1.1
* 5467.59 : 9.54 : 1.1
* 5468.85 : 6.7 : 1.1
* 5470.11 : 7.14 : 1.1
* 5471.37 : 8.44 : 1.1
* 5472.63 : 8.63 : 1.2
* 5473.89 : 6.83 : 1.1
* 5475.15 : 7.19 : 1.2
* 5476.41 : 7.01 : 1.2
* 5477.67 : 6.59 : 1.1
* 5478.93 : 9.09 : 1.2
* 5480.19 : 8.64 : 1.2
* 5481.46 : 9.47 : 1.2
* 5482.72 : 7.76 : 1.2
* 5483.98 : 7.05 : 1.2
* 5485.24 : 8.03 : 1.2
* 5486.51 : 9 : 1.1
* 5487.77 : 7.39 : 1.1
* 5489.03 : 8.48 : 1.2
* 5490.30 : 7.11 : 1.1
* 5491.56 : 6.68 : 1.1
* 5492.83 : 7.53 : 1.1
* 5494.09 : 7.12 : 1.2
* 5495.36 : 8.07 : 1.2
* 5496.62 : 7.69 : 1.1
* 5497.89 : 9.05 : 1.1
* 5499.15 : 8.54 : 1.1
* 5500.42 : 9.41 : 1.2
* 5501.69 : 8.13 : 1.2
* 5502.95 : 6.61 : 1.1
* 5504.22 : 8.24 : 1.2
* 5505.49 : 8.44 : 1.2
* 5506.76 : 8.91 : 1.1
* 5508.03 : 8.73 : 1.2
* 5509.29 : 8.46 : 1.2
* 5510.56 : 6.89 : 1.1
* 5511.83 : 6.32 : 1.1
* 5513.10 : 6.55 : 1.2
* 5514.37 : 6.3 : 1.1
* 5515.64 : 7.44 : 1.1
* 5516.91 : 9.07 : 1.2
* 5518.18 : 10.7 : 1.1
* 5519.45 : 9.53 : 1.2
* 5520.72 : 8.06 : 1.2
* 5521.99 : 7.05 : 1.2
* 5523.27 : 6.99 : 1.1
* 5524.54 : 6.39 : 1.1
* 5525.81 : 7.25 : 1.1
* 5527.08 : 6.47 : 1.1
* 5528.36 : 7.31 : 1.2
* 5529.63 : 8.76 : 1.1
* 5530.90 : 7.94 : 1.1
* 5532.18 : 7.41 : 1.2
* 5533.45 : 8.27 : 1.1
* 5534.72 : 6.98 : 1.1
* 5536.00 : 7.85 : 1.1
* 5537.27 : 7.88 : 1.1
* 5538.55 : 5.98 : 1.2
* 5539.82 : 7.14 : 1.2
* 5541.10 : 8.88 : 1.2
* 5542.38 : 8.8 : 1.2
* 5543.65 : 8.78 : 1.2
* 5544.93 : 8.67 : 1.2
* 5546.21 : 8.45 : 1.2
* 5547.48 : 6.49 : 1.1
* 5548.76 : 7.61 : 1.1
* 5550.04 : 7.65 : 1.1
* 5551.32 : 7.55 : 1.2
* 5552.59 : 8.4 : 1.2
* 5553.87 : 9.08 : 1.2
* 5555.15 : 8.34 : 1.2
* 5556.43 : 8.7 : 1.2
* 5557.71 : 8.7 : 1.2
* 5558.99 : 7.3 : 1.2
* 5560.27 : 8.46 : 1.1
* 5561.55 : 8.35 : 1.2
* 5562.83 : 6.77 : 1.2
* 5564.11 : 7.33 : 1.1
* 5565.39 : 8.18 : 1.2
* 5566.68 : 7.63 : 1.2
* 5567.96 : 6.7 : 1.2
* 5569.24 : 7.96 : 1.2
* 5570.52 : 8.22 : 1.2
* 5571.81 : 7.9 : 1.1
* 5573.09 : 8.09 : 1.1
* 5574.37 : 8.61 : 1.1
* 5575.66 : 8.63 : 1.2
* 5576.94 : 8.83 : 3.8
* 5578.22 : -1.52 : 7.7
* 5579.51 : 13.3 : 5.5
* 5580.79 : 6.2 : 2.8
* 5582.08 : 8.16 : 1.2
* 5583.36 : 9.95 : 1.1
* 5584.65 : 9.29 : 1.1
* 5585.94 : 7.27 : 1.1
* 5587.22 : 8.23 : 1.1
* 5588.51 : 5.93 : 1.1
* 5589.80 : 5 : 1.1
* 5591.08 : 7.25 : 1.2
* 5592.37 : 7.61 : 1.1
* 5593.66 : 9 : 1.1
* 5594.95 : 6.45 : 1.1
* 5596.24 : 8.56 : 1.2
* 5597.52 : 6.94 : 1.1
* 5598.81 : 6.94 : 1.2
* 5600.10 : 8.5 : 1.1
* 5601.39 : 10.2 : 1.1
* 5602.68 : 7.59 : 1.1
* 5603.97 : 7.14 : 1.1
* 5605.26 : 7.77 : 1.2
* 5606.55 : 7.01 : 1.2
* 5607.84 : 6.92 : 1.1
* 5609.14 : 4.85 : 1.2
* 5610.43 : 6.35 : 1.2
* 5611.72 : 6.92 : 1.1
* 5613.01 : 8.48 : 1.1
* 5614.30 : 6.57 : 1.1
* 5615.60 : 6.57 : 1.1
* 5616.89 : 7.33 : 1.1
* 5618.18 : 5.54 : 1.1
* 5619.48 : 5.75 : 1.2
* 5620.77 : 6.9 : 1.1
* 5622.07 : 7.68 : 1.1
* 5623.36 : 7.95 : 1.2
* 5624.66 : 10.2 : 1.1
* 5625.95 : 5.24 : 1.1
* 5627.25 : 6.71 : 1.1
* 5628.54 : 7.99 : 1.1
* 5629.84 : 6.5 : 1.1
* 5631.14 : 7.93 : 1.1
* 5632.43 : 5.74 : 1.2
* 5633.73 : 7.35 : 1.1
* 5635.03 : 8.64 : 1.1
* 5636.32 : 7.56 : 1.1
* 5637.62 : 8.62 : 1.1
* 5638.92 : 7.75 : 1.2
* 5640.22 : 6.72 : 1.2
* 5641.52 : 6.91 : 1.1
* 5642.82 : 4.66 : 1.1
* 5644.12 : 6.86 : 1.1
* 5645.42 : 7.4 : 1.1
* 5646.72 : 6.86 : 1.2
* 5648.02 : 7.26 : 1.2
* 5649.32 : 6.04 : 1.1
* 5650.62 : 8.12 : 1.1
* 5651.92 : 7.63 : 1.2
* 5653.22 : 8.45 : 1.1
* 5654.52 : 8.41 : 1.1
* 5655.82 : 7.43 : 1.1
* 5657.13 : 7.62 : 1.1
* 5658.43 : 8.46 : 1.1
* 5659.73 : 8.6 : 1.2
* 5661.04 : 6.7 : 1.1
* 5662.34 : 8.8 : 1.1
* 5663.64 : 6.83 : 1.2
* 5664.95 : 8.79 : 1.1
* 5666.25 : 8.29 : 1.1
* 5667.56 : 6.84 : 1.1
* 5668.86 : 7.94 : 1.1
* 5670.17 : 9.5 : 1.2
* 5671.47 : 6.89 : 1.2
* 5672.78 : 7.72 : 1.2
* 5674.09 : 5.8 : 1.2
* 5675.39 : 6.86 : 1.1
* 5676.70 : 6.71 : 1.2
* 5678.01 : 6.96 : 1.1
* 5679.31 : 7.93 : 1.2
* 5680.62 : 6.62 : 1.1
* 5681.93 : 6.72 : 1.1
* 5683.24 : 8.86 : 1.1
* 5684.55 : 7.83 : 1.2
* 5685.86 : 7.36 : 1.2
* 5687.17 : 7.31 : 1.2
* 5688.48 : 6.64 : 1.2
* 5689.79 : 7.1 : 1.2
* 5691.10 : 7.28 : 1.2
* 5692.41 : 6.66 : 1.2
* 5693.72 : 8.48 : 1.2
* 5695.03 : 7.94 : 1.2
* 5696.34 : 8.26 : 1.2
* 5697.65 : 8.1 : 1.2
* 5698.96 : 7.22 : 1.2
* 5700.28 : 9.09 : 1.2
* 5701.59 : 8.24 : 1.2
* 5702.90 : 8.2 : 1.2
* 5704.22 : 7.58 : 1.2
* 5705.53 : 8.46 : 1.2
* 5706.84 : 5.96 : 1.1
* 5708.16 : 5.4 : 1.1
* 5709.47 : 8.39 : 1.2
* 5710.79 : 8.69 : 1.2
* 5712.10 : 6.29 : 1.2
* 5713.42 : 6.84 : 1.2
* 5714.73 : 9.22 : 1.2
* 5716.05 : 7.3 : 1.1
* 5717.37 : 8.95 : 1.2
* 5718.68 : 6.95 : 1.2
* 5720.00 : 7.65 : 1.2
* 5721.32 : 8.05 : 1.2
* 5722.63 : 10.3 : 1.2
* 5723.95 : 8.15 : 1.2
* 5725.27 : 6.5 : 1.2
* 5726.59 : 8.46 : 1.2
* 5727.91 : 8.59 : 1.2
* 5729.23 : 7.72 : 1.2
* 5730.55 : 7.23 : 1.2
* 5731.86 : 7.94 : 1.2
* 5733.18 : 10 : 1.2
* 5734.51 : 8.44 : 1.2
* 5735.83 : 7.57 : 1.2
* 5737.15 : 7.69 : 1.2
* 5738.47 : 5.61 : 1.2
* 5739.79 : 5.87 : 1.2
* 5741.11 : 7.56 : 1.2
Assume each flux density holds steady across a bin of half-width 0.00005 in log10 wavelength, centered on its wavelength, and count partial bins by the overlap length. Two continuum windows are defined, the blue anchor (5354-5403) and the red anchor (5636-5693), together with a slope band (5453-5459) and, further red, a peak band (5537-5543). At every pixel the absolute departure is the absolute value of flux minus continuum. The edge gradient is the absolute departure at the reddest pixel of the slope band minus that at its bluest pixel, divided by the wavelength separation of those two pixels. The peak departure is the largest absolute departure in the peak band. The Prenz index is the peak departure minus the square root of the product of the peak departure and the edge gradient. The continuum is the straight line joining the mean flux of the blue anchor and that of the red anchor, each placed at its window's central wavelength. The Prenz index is 1.1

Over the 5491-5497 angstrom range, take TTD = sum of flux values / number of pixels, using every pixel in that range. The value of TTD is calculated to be 7.42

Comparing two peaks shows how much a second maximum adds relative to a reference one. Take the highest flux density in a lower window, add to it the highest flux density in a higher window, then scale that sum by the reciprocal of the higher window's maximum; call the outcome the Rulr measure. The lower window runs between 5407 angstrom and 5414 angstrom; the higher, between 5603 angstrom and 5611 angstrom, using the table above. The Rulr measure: 2.06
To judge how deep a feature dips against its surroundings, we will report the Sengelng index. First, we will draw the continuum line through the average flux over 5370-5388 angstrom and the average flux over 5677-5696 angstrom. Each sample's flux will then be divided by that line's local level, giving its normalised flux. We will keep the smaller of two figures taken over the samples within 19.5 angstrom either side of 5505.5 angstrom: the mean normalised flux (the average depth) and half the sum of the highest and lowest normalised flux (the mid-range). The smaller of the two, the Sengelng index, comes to 1.035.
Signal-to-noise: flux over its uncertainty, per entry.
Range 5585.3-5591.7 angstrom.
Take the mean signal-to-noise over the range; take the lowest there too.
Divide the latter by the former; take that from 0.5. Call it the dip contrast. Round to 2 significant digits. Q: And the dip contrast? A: -0.26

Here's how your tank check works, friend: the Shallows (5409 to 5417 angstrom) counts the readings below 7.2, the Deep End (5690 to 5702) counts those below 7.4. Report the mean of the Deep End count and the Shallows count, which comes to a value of 2.0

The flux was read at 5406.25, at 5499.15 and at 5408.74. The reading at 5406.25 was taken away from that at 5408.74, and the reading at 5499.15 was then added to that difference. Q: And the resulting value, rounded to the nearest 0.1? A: 9.8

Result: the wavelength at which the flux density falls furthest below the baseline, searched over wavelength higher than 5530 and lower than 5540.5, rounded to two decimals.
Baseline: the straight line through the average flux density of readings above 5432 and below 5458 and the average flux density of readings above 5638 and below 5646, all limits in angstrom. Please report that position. 5538.55 angstrom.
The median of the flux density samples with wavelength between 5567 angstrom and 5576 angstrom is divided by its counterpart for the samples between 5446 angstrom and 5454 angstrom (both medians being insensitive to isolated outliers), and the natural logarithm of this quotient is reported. 0.16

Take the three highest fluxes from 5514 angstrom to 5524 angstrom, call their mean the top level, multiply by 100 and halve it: 488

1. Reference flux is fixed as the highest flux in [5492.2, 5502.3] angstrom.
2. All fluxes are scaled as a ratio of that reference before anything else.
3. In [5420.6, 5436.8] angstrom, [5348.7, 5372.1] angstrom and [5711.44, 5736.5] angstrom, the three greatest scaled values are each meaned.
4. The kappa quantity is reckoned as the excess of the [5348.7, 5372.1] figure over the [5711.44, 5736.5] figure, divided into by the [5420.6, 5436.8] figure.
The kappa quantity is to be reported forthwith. -0.10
